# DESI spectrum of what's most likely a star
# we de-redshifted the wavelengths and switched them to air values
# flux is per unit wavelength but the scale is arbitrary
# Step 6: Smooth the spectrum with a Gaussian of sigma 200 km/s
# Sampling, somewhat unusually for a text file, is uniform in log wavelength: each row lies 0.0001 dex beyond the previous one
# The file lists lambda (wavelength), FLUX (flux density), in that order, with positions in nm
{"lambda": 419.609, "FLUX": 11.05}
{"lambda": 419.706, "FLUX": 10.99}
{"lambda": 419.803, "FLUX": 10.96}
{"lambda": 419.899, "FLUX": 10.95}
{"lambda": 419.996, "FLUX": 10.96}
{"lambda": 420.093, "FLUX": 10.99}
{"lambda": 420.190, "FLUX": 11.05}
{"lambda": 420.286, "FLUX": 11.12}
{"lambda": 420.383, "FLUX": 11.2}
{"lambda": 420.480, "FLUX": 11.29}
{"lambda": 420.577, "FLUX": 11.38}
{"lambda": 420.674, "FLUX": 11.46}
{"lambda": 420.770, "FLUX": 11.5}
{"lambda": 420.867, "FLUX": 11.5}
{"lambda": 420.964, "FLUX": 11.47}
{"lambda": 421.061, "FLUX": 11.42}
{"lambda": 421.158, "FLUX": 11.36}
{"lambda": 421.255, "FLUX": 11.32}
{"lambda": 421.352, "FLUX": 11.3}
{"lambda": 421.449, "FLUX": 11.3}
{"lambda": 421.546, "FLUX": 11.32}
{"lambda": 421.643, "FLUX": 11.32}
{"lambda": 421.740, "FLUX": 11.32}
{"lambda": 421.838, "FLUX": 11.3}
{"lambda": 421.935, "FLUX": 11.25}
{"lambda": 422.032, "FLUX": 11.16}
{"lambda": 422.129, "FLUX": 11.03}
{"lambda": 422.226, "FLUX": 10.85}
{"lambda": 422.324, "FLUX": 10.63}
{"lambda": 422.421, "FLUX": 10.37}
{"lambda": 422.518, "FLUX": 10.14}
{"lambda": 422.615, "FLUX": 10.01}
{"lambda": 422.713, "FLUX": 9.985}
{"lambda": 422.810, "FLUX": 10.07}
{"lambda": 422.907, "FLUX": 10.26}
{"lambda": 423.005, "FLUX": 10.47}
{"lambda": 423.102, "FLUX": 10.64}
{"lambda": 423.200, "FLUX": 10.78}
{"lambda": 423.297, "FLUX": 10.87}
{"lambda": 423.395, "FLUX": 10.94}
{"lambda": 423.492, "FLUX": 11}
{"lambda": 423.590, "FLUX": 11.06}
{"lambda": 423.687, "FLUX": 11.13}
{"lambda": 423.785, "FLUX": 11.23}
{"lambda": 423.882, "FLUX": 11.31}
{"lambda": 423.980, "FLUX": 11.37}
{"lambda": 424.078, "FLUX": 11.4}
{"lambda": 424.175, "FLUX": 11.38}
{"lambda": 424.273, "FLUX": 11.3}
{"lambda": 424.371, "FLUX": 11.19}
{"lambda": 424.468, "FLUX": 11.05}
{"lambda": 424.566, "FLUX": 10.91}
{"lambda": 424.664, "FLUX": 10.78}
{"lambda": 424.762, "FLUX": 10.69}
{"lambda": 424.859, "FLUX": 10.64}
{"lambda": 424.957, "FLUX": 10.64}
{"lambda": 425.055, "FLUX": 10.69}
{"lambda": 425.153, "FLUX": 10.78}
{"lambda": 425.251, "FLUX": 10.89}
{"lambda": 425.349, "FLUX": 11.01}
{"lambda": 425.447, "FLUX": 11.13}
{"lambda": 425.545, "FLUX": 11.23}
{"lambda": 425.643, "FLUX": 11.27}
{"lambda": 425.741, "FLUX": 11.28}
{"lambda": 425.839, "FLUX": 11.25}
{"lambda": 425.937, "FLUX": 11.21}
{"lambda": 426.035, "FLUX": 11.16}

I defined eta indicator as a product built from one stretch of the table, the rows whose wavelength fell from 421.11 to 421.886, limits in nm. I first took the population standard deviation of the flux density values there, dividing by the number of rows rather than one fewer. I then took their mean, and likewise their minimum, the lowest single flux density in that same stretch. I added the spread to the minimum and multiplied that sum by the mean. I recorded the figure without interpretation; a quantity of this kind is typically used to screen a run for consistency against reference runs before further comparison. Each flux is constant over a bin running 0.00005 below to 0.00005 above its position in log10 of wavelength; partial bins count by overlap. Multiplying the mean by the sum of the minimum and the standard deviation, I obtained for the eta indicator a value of 128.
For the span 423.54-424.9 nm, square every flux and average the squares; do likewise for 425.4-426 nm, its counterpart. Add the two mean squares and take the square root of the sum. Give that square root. 15.8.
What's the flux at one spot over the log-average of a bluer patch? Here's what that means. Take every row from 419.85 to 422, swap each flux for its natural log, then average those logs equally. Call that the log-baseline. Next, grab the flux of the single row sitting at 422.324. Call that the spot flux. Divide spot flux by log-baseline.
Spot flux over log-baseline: 4.39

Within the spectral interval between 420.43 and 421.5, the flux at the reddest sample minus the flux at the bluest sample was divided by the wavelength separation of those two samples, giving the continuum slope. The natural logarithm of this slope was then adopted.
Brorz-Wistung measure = -4.57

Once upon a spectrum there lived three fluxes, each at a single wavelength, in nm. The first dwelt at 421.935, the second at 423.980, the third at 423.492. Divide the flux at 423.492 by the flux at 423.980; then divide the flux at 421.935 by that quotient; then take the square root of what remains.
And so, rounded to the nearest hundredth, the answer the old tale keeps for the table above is 3.41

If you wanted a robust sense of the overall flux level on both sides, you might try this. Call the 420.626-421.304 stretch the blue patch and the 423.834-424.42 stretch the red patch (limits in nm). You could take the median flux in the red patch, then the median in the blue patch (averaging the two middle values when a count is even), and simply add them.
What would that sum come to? 22.8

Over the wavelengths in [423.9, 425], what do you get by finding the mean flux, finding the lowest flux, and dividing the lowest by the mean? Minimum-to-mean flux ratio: 0.96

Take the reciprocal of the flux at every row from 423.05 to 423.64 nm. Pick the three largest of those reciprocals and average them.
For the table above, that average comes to 0.0929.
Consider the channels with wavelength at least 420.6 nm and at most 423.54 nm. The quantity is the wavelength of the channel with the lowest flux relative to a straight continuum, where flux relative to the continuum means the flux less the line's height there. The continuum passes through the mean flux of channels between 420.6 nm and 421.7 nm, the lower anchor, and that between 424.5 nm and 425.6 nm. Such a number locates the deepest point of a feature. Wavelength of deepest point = 422.713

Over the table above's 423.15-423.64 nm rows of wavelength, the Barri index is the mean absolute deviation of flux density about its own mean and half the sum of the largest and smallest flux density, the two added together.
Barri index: 11.0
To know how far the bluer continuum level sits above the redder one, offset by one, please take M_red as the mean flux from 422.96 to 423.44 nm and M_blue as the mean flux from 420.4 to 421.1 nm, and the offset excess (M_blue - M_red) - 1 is -0.31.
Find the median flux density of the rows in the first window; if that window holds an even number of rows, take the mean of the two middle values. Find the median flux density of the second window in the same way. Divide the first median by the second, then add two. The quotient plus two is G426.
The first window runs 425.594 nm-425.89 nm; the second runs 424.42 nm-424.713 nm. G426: 3.03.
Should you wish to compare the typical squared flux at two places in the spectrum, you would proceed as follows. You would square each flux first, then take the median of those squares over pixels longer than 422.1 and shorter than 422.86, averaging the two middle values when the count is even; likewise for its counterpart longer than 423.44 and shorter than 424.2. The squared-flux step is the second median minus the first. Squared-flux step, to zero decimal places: 22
